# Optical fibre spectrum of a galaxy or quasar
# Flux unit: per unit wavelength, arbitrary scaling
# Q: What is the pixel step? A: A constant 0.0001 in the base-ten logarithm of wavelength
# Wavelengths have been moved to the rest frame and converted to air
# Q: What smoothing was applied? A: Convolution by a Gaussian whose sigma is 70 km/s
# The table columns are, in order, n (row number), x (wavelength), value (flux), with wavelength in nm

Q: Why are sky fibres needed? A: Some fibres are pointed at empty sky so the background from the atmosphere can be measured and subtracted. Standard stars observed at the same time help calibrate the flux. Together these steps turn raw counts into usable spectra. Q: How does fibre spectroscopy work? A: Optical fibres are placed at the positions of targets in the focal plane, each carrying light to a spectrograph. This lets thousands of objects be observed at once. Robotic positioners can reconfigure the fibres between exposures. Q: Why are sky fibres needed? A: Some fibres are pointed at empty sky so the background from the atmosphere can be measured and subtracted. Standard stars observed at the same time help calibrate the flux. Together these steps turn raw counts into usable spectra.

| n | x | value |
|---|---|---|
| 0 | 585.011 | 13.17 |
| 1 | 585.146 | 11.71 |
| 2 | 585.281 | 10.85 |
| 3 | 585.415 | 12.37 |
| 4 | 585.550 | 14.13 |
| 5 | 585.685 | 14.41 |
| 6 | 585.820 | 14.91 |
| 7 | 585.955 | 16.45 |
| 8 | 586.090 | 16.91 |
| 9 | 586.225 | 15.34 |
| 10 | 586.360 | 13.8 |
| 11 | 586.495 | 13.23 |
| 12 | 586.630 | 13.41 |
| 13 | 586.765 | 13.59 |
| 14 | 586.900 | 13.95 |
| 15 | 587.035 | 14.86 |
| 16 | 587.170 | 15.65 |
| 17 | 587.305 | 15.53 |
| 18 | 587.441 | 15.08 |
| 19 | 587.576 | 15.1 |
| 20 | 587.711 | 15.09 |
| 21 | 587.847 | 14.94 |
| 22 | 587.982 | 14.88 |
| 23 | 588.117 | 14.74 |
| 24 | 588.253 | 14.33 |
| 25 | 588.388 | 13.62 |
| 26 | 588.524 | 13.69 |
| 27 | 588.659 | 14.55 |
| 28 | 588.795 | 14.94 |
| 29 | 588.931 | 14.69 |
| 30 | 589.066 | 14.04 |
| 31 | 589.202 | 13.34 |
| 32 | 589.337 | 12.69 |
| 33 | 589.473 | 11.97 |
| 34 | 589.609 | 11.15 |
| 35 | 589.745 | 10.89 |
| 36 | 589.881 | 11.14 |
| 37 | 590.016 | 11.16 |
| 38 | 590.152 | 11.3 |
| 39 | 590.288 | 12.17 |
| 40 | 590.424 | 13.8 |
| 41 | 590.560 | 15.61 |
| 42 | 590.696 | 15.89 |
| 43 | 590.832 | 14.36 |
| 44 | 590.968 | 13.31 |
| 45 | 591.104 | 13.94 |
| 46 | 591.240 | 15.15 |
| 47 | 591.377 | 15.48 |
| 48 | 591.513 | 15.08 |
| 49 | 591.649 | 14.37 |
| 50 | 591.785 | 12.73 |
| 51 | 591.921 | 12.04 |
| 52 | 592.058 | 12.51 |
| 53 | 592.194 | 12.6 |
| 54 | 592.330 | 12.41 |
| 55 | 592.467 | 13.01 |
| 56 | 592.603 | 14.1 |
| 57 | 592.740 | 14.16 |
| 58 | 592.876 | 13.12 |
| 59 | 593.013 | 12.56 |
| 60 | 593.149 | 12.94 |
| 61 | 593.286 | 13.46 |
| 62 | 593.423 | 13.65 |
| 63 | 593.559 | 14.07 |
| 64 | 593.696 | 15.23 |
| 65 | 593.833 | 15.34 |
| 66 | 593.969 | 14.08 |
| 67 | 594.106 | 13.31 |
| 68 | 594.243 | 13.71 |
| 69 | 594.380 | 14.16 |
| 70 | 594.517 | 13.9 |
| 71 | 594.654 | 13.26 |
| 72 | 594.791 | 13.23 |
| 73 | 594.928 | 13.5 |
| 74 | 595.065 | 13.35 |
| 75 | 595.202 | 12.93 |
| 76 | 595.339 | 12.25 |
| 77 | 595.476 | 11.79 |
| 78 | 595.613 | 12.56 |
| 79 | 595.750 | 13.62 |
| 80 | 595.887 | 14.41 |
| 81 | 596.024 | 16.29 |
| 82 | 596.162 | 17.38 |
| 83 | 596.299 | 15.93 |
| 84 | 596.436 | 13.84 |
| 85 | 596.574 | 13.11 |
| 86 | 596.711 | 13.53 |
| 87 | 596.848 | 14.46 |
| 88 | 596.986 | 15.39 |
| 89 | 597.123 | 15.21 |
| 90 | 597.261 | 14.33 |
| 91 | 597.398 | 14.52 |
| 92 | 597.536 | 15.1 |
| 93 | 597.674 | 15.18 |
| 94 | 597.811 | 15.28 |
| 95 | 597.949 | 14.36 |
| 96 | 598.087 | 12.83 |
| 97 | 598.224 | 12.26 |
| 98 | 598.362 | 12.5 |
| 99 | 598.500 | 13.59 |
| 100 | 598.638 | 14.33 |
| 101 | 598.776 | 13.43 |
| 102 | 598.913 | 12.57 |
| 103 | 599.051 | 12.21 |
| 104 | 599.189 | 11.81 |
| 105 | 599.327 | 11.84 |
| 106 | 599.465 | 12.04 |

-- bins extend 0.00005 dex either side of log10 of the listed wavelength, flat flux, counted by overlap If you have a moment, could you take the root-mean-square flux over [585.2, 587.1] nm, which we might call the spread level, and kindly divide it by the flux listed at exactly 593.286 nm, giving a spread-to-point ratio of 1.06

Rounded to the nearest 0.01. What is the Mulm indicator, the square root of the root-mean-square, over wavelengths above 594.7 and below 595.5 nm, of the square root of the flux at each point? 1.89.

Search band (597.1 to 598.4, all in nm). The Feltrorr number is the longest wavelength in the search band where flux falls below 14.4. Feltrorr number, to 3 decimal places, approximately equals 598.362 nm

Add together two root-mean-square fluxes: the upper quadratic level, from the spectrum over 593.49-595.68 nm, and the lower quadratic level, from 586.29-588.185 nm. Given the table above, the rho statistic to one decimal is 28.2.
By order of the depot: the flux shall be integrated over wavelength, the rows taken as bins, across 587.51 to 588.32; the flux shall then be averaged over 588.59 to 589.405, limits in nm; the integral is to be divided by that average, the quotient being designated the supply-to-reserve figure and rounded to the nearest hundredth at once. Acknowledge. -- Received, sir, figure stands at 0.86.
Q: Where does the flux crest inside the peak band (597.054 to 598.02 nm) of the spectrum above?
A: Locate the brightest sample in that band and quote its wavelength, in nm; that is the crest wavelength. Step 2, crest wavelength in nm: 597.811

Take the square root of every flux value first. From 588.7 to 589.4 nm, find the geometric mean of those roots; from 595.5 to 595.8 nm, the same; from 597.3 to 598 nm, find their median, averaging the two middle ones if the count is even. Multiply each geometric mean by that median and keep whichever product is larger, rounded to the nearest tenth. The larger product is 14.5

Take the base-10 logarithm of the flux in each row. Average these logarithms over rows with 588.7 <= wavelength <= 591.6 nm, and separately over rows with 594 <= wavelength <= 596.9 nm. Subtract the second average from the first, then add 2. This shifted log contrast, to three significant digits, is 1.99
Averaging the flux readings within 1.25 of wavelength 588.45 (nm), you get 14.1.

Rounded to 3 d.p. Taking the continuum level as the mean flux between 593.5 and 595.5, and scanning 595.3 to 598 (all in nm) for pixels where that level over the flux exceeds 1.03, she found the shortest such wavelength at 595.339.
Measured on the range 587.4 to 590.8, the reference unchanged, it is 589.337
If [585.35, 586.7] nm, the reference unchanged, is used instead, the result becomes 585.415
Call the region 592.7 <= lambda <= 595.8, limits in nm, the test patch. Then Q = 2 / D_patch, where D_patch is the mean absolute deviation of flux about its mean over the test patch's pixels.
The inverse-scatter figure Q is 3.3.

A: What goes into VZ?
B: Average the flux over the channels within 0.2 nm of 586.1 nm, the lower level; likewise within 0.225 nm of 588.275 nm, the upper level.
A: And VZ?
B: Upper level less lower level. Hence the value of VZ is -2.0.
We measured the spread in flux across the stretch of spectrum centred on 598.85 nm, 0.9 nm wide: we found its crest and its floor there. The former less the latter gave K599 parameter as 2.5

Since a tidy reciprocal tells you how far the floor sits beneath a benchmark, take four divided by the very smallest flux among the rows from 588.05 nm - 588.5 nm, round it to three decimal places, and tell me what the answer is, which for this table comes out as 0.294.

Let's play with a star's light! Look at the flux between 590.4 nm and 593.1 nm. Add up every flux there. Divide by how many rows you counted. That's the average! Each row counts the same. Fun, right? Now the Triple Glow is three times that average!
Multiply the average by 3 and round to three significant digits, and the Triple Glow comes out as 41.4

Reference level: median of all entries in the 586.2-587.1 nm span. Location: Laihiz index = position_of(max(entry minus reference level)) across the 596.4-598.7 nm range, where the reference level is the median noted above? 596.986 nm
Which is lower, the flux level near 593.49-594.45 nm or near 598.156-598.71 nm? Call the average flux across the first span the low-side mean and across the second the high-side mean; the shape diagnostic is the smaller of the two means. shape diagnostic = 13.2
